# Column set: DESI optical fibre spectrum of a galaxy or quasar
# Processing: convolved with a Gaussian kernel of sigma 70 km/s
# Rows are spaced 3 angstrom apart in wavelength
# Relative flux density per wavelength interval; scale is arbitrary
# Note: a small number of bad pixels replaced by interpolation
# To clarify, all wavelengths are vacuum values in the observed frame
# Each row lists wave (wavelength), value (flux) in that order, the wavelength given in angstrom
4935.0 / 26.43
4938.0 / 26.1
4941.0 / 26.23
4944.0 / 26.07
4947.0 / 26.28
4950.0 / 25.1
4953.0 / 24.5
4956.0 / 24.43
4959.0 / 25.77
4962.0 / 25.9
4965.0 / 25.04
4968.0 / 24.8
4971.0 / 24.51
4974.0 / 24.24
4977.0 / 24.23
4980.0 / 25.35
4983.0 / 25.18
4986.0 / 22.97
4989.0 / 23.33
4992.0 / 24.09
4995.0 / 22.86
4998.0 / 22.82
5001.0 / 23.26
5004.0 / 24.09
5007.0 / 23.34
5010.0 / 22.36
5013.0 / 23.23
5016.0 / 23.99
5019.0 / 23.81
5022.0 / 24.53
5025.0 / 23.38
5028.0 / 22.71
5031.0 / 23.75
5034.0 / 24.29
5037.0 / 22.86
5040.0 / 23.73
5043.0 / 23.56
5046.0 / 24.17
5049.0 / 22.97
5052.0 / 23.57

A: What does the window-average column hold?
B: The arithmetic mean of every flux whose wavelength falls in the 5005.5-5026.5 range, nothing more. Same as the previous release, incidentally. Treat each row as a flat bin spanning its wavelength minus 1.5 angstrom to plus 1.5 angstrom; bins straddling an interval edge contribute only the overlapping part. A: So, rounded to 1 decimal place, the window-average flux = 23.5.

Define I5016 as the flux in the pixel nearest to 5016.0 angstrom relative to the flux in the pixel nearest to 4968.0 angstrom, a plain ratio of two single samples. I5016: 0.97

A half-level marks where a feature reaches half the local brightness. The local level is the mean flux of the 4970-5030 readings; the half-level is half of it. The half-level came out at 11.9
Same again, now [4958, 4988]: 12.4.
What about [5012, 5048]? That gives 11.8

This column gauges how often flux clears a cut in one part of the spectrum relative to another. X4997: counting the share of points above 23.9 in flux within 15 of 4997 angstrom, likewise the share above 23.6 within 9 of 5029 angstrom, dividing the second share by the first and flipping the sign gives -1.67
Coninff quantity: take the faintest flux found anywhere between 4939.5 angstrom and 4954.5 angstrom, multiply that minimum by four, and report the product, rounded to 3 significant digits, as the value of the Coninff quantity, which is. 98.0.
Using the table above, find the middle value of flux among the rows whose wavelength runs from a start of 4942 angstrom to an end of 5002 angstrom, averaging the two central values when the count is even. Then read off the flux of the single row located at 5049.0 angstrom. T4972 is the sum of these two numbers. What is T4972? 47.5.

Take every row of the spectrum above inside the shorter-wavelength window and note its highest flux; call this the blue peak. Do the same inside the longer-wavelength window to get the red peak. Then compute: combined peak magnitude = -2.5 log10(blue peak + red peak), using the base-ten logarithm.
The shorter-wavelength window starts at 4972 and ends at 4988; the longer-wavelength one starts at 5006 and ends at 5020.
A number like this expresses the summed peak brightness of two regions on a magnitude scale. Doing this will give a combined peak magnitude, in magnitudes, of -4.23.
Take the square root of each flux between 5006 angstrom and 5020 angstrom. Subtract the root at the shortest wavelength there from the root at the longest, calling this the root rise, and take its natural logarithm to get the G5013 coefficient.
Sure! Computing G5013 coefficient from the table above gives -3.0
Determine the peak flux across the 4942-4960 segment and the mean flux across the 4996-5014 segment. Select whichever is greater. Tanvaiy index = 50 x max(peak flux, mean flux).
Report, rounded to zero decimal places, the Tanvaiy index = 1314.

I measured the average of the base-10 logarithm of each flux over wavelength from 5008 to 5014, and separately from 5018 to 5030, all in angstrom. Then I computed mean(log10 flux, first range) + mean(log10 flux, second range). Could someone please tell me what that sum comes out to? 2.731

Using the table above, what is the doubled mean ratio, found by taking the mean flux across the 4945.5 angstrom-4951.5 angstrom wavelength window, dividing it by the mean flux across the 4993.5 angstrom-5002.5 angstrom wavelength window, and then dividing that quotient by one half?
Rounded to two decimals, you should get 2.24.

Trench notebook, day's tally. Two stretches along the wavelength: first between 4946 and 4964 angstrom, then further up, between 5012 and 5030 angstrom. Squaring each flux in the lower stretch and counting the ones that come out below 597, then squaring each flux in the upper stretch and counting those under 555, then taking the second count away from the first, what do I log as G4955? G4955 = -2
